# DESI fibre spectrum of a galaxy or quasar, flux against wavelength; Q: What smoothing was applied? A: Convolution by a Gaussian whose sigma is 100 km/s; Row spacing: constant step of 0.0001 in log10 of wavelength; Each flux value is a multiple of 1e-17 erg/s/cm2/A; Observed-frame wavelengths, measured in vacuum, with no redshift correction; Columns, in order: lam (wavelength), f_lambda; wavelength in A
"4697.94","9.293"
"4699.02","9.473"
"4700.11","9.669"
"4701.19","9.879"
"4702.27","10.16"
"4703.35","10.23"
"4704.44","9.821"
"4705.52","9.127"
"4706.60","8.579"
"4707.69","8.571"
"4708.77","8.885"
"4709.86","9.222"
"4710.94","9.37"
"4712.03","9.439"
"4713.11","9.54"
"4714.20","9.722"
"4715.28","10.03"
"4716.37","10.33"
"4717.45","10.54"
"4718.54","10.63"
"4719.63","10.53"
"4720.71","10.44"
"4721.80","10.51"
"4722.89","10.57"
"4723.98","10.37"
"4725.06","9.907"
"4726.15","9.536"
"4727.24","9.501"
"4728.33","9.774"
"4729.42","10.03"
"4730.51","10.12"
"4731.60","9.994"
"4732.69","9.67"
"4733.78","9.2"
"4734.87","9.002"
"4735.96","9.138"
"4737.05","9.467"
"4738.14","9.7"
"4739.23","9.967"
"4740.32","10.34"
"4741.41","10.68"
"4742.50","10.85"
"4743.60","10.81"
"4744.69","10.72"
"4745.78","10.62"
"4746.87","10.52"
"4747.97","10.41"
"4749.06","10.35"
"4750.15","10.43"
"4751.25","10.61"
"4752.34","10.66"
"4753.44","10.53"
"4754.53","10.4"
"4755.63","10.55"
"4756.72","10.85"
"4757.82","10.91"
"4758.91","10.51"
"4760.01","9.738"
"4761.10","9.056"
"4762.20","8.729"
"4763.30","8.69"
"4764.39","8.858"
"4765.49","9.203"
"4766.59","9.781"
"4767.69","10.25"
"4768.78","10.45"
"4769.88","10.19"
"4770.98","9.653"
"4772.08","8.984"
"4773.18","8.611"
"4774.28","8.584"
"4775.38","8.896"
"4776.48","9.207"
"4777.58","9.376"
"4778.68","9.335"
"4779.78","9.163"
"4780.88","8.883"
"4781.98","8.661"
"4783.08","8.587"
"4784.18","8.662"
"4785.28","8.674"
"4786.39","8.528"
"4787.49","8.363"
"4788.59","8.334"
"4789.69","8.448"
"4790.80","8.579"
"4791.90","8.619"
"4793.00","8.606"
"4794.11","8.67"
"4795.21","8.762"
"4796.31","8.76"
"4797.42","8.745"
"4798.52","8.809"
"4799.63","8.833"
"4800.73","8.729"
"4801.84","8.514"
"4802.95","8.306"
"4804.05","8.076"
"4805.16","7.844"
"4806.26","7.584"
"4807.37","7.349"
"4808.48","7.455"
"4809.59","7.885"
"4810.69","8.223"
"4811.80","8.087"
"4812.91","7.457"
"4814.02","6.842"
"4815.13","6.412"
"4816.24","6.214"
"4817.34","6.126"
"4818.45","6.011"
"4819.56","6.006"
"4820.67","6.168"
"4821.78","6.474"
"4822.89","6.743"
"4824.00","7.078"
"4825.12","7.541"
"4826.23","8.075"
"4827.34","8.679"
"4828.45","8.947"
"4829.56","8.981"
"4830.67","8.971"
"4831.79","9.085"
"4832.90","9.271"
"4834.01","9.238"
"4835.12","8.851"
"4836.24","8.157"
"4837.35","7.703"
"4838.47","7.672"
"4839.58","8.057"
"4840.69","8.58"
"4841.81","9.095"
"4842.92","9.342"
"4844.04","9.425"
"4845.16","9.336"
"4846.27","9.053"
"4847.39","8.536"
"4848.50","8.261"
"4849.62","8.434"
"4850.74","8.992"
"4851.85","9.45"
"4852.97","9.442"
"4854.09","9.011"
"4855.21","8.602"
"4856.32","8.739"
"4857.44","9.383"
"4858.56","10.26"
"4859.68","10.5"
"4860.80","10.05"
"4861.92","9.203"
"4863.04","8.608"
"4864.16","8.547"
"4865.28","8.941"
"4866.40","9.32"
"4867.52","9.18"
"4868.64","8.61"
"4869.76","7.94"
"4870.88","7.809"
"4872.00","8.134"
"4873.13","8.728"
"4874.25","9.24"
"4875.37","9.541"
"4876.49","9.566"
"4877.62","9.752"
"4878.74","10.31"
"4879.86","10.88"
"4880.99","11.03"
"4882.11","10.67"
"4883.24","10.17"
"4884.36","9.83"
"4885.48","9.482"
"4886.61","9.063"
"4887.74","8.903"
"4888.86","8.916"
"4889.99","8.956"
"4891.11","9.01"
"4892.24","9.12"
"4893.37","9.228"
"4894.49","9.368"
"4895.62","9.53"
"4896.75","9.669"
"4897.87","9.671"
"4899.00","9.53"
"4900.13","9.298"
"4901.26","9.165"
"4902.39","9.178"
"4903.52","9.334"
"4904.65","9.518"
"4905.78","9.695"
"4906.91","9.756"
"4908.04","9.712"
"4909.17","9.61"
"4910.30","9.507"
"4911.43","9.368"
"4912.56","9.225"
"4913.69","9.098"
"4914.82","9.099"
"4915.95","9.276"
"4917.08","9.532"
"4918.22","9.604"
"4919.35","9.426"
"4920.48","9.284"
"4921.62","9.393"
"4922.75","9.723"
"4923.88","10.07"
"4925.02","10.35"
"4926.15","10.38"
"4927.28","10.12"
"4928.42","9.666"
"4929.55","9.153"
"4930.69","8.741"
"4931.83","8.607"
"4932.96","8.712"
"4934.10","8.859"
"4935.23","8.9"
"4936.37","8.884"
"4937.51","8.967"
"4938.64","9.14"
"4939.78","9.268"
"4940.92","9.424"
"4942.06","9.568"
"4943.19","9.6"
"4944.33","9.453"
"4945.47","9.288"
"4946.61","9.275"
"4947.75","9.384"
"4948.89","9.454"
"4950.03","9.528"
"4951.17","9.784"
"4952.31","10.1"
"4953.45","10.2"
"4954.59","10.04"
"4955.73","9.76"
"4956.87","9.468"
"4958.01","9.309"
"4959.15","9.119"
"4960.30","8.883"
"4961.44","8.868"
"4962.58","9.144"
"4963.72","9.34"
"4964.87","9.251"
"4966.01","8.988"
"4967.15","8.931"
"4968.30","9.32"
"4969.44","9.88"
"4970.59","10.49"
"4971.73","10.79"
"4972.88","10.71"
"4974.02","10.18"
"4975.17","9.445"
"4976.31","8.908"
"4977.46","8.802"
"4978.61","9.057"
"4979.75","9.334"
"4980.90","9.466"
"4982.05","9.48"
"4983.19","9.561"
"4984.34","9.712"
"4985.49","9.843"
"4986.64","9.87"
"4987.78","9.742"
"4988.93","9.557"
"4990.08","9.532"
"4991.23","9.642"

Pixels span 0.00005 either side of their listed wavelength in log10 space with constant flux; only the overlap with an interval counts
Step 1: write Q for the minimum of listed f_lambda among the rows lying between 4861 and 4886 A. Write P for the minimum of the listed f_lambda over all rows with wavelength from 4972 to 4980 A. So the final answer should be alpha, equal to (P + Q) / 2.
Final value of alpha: 8.3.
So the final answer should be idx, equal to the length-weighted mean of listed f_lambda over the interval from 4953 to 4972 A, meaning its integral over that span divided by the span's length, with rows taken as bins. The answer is 9.49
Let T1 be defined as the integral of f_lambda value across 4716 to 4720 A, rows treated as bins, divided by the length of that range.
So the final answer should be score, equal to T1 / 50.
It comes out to 0.210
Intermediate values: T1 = 10.5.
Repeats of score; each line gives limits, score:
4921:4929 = 0.199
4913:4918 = 0.185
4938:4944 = 0.188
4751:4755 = 0.211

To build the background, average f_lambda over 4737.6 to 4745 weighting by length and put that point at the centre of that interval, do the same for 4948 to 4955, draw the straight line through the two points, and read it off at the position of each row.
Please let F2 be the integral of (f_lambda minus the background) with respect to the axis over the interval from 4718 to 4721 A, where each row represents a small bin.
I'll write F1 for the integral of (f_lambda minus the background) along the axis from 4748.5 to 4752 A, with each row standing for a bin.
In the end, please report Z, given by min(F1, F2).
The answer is 0.1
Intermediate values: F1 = 0.2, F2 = 0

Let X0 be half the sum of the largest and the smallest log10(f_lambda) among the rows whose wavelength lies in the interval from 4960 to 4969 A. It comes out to 0.96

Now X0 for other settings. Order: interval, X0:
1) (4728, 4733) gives 1.00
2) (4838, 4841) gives 0.91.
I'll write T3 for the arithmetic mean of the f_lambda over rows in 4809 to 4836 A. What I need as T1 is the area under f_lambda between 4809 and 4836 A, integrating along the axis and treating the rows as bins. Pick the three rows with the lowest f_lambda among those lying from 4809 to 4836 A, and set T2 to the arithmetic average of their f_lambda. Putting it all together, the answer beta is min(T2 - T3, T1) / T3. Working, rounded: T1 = 206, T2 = 6.0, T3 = 7.6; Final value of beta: -0.21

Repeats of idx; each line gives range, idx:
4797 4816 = 7.91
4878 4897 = 9.66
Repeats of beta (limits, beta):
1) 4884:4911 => -0.05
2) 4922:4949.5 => -0.07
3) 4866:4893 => -0.15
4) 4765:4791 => -0.07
